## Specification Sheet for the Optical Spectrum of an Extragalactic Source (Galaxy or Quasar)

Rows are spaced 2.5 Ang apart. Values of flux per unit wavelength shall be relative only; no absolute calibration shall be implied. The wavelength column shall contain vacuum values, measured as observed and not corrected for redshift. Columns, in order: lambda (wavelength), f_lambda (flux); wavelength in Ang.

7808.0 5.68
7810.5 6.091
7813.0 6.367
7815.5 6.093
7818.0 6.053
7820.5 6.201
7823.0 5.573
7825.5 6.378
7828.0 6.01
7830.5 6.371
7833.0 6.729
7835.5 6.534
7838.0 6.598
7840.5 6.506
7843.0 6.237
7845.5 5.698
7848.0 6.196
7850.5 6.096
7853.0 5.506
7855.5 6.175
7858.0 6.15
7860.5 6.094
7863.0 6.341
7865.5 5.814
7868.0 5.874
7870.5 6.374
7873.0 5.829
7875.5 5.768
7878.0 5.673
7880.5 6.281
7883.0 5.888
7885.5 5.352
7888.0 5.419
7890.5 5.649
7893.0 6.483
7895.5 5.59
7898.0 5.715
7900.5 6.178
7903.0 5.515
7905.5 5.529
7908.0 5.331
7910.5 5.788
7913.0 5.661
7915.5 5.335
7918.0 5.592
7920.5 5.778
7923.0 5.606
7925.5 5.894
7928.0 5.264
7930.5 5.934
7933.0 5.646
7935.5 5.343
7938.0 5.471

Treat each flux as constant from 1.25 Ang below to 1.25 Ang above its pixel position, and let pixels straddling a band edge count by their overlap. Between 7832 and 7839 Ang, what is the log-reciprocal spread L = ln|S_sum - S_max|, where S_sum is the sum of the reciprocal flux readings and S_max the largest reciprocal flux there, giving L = -1.20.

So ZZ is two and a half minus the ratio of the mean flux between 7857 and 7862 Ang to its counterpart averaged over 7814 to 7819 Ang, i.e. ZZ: 1.49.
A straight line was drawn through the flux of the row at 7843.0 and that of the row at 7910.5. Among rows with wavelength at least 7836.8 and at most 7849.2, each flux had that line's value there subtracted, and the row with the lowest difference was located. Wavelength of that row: 7845.5 Ang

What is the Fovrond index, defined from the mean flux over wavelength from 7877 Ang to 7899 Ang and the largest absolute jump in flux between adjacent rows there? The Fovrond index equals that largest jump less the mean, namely -4.89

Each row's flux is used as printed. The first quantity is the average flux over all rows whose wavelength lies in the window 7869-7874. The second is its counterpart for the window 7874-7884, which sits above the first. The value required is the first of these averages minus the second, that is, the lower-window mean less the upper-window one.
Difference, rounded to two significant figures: 0.20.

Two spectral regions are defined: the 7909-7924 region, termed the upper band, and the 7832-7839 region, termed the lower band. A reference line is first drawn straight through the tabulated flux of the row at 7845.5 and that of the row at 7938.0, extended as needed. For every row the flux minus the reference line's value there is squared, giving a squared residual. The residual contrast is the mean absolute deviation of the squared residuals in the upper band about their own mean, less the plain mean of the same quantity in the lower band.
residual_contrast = -0.8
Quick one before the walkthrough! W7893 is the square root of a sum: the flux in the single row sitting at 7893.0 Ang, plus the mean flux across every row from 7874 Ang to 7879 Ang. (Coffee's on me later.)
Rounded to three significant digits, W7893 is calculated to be 3.49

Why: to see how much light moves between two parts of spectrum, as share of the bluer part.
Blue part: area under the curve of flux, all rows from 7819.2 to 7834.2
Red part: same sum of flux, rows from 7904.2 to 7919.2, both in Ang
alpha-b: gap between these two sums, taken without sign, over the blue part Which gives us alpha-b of 0.11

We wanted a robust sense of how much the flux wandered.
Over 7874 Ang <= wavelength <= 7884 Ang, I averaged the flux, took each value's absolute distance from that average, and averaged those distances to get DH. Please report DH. 0.19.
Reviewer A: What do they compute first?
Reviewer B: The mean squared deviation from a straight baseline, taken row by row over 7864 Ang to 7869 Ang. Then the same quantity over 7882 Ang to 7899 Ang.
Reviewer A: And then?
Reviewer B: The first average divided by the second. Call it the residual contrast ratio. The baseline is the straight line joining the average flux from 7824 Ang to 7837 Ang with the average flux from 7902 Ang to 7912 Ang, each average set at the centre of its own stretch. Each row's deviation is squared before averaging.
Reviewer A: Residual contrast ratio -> 0.2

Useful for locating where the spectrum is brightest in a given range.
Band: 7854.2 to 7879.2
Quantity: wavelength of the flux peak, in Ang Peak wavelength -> 7870.5 Ang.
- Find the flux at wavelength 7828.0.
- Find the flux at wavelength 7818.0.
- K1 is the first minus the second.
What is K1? -0.04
